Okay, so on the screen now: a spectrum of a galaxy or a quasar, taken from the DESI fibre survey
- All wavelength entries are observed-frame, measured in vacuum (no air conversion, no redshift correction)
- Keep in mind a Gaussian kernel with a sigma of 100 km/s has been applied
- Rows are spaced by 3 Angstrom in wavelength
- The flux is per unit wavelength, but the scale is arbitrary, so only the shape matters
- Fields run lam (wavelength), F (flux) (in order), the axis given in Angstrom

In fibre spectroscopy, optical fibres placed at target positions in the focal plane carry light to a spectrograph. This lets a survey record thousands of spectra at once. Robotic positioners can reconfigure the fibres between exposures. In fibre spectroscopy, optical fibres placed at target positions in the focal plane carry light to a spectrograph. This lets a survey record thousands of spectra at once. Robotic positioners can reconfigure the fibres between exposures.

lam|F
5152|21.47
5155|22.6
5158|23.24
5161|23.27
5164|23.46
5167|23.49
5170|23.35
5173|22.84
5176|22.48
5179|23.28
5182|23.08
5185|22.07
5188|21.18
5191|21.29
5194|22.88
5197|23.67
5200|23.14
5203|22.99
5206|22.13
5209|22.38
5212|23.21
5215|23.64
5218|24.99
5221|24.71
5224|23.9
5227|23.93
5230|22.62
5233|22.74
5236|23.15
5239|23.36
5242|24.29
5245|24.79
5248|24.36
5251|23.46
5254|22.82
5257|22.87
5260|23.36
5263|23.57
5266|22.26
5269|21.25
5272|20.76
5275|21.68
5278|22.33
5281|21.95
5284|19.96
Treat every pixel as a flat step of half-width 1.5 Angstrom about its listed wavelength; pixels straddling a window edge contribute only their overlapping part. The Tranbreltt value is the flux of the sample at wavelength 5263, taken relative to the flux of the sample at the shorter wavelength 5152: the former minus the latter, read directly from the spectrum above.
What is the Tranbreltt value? 2.1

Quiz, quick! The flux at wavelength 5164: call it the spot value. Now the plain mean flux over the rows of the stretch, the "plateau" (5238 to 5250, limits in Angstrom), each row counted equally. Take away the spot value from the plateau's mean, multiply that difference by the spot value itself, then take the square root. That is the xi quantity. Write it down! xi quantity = 4.2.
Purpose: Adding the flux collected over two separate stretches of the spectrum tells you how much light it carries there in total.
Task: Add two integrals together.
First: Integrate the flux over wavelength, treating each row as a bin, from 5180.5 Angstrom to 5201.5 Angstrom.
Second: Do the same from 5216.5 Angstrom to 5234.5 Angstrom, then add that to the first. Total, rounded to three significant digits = 901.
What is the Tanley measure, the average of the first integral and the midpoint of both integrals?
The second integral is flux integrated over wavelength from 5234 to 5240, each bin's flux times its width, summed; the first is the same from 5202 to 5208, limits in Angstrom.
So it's 136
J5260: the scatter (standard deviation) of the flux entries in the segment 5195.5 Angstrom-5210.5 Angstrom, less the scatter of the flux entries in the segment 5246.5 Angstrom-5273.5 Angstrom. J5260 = -0.54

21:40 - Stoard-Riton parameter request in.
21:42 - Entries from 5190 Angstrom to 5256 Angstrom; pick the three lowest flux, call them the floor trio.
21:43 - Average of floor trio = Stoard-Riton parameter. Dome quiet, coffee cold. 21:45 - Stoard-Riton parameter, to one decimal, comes 21.9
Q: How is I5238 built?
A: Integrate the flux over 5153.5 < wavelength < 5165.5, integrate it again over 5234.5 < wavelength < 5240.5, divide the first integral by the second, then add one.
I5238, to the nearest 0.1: 3.0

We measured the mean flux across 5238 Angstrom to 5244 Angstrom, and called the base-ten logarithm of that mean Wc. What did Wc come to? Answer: 1.38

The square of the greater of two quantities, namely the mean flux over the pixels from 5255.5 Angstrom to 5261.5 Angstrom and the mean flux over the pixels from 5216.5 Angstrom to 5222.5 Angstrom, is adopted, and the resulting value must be 618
